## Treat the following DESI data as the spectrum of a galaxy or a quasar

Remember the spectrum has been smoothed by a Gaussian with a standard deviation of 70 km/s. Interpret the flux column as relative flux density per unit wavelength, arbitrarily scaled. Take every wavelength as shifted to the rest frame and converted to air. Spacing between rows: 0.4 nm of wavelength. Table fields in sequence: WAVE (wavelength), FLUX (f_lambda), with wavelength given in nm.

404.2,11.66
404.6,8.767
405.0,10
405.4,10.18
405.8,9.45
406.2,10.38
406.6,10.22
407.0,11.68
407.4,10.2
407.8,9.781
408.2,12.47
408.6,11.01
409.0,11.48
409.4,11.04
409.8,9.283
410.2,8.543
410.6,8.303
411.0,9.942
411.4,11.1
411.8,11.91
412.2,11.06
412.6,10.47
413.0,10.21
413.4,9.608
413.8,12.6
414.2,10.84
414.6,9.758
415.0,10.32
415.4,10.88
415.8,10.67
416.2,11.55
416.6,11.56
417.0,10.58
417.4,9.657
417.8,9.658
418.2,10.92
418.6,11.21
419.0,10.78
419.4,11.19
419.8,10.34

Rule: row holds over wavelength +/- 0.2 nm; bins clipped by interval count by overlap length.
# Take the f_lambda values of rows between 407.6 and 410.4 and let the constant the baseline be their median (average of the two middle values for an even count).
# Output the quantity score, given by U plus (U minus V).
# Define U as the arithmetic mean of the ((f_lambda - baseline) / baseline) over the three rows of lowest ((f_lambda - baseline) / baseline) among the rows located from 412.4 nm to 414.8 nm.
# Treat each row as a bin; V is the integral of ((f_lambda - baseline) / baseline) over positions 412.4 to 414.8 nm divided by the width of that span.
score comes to -0.17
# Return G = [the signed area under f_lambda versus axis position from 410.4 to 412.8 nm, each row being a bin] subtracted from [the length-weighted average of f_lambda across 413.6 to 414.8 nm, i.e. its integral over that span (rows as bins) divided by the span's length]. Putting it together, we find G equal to -14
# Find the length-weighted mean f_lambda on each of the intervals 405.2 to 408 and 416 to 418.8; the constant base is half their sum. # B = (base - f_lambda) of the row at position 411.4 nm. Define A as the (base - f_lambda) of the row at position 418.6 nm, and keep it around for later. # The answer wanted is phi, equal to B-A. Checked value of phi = 0.1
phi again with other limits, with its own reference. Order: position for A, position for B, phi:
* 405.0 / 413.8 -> -2.6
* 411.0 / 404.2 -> -1.7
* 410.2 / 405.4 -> -1.6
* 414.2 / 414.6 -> 1.1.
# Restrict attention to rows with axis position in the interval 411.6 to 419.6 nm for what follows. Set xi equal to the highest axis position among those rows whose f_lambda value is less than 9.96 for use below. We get 417.8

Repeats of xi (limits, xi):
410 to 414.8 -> 414.6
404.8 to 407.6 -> 405.8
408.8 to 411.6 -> 411.0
